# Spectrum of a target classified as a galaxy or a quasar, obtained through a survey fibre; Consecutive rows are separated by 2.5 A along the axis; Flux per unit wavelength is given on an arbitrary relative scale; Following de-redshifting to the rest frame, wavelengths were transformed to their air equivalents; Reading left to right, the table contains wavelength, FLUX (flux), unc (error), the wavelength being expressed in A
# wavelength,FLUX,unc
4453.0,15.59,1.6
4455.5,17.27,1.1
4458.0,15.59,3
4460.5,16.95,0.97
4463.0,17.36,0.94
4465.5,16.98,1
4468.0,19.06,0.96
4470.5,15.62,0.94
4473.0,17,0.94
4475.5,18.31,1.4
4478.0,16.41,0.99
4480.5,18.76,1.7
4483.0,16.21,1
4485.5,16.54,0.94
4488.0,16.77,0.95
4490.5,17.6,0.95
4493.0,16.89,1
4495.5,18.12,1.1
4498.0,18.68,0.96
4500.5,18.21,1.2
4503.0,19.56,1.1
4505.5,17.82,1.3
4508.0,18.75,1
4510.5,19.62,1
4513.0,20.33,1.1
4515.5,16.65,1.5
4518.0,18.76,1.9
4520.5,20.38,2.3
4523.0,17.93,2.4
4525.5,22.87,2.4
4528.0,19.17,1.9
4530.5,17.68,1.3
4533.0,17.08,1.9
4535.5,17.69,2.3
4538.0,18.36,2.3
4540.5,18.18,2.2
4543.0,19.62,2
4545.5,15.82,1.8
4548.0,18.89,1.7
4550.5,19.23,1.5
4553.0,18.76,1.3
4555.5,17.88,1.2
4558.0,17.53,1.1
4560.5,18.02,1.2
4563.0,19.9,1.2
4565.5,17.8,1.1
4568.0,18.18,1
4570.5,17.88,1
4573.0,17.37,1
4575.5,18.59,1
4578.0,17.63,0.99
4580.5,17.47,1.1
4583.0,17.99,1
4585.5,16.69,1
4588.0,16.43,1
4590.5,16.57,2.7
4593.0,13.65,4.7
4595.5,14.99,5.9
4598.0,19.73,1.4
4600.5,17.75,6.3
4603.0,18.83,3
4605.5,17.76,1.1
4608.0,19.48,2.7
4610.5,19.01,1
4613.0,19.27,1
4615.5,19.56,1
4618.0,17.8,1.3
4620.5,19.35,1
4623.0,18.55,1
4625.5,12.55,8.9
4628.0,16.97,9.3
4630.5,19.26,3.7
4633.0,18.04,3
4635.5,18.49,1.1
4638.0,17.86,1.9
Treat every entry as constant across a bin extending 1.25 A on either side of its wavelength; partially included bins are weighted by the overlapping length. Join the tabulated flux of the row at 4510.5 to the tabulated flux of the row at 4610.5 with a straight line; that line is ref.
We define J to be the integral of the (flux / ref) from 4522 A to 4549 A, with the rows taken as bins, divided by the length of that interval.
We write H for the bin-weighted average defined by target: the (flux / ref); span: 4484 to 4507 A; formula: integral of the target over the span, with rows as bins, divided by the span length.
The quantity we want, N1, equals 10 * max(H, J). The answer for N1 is 9.49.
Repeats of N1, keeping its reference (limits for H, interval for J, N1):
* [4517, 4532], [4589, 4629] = 9.95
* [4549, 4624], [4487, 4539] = 9.45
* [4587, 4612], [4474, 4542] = 9.31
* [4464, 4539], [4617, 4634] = 9.25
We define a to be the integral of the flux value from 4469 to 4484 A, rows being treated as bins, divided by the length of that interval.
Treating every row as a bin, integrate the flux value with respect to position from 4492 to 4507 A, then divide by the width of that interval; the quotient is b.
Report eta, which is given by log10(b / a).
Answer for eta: 0.028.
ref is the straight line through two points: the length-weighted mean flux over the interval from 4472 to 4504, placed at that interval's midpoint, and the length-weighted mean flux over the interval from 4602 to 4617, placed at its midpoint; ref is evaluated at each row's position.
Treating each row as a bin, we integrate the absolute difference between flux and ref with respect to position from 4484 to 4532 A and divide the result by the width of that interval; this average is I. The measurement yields 1.2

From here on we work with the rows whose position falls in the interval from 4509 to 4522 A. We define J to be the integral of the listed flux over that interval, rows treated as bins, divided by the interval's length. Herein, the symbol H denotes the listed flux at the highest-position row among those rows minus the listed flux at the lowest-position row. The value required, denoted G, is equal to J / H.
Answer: 25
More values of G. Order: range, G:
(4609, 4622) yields 56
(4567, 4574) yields -22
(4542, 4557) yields -11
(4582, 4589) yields -11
